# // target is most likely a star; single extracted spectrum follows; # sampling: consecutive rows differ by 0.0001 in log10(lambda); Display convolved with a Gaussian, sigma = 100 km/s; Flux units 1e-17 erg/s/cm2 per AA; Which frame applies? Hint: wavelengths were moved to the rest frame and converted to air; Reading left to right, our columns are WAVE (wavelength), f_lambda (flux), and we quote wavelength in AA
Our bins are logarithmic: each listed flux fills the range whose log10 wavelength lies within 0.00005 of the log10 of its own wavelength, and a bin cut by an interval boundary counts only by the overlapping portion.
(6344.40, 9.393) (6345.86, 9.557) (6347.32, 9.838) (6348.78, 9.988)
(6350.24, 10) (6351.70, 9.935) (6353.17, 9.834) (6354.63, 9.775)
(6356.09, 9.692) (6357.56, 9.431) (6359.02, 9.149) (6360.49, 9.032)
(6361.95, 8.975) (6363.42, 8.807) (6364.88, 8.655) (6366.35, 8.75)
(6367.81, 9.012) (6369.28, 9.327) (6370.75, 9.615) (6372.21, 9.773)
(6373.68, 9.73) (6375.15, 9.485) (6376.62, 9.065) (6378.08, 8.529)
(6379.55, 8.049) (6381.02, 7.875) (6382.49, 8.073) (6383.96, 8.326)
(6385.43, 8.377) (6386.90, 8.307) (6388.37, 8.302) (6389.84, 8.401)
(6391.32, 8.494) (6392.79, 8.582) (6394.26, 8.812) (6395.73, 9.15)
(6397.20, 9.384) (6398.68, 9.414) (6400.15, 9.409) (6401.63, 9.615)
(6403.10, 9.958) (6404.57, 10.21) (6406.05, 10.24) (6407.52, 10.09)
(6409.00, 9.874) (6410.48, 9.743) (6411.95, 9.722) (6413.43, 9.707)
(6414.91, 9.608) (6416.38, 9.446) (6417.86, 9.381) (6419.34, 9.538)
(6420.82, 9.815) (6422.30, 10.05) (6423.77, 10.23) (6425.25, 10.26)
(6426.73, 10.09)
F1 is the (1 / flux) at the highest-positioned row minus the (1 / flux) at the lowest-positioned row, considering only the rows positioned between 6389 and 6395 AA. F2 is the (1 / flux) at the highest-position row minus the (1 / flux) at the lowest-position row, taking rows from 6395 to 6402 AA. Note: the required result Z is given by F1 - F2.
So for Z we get 0.000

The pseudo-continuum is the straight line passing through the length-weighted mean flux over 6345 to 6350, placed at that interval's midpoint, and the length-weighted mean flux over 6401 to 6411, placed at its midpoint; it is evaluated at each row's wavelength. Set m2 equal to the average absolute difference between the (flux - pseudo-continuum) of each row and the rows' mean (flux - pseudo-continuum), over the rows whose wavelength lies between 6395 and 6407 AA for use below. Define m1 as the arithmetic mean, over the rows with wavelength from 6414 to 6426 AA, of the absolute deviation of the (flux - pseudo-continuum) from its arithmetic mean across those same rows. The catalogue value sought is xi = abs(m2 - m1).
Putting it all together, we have 0.05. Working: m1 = 0.29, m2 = 0.34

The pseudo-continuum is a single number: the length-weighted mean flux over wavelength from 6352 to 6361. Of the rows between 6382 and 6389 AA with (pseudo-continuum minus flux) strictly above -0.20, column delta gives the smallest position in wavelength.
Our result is 6382.49 AA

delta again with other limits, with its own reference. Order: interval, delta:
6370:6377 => 6370.75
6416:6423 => 6416.38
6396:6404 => 6397.20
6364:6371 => 6364.88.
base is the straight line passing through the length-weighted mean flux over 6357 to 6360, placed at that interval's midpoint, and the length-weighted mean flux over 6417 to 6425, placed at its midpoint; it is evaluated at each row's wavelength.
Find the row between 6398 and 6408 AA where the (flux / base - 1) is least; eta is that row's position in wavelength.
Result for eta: 6400.15 AA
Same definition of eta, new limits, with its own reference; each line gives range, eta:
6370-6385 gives 6381.02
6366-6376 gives 6366.35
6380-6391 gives 6381.02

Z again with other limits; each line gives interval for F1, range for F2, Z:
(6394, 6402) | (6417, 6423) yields -0.002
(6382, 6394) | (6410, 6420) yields -0.010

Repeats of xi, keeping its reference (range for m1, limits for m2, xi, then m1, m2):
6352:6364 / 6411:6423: 0.19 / 0.35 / 0.17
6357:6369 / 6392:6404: 0.14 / 0.18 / 0.32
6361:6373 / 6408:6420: 0.19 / 0.34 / 0.14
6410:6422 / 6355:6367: 0.15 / 0.13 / 0.28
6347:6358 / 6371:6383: 0.56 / 0.14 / 0.70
